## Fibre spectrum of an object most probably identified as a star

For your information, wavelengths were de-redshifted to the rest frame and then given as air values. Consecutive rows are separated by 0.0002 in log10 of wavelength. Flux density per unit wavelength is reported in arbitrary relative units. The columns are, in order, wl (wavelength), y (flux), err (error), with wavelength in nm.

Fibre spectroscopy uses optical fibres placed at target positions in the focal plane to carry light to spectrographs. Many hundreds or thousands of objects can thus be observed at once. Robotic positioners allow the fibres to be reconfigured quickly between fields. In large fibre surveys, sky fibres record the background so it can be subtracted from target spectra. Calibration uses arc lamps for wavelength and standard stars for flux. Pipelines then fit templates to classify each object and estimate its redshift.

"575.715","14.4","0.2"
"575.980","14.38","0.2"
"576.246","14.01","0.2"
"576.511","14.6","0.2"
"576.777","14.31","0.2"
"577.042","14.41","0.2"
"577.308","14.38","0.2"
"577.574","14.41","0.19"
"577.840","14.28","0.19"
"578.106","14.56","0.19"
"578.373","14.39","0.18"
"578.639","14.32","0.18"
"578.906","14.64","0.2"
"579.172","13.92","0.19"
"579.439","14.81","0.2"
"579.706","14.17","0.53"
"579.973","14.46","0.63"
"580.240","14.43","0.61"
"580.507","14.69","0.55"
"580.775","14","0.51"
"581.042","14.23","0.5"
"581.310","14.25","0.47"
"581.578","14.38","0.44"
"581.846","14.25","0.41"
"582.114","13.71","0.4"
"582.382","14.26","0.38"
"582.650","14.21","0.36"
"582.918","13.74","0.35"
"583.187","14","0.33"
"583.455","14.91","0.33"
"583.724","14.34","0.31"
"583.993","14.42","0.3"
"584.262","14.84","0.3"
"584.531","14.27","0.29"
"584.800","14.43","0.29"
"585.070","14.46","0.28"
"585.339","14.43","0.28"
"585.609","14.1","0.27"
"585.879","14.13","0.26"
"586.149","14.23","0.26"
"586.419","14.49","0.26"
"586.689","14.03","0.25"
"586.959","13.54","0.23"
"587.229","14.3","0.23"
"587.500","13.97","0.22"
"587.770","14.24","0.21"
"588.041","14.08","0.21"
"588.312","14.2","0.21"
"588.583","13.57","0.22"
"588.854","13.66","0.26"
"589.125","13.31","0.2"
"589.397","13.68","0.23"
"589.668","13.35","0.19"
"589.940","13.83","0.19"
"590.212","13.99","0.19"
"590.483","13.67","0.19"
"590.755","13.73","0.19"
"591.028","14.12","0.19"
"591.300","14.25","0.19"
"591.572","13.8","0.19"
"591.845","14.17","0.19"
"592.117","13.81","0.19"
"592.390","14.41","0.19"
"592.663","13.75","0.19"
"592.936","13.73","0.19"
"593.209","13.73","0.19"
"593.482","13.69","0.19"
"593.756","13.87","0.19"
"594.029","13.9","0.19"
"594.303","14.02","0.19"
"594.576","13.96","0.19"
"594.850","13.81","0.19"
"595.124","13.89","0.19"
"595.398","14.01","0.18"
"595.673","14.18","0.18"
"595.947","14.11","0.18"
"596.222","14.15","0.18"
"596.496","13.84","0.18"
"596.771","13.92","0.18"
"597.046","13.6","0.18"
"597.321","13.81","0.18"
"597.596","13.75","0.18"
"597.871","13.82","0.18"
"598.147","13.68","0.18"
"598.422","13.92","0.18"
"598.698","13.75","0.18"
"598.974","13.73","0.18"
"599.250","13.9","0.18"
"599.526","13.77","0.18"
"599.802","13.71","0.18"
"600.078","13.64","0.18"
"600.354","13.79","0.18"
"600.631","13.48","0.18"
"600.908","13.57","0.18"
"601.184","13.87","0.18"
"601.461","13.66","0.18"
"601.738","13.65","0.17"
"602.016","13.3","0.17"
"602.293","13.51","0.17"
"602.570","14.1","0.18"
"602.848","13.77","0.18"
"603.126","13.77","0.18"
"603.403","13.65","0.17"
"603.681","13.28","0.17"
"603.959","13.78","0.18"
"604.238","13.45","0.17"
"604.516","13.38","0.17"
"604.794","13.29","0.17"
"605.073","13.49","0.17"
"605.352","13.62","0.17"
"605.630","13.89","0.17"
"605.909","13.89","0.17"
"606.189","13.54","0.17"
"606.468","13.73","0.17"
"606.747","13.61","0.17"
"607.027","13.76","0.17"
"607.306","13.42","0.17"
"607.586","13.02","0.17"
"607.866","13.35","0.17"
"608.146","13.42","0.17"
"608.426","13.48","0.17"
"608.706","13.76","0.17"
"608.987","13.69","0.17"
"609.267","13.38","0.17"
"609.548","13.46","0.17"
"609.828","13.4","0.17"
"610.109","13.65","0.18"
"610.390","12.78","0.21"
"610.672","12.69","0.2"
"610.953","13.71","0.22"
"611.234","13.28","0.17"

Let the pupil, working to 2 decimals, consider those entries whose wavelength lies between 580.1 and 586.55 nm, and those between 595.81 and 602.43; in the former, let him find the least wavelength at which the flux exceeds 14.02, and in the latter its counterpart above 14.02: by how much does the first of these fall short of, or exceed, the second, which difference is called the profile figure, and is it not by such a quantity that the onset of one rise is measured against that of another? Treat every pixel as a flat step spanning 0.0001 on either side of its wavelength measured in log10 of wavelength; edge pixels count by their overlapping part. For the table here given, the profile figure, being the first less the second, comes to -15.71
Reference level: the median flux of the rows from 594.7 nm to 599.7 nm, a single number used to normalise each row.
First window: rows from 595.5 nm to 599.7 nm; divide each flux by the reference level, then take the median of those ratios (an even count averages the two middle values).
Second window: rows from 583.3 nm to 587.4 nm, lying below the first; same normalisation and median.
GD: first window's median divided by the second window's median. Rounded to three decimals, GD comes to 0.964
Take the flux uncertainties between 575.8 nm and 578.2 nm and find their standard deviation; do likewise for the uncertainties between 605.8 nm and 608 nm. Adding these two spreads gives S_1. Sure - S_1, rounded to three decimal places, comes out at 0.005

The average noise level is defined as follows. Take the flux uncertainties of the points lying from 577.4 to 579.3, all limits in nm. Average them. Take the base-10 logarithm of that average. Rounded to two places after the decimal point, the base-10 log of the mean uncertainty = -0.72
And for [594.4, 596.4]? -0.73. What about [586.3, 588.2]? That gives -0.64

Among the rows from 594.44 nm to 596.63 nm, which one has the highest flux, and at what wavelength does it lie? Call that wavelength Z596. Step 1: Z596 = 595.673 nm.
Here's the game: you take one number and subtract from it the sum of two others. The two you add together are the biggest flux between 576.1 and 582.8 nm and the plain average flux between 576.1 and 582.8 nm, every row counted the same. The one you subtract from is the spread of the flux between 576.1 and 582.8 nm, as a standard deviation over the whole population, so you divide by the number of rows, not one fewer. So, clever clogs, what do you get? -28.9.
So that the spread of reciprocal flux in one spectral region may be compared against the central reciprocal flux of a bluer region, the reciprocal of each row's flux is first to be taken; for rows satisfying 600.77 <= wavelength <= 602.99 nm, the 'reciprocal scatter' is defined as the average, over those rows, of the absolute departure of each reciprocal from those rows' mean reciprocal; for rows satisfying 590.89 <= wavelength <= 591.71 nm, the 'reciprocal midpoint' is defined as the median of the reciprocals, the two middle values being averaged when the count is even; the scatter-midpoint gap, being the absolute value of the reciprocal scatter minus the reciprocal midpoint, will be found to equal 0.0699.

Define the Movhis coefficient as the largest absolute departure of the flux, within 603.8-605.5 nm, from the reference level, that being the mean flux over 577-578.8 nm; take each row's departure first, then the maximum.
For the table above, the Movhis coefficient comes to 1.1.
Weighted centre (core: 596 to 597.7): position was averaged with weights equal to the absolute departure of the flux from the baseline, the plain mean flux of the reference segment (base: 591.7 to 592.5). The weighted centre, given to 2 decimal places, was 597.08 nm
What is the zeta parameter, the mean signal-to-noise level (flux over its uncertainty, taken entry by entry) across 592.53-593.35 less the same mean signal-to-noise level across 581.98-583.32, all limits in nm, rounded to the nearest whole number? 34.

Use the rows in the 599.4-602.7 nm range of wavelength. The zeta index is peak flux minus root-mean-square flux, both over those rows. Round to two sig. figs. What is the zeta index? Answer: 0.43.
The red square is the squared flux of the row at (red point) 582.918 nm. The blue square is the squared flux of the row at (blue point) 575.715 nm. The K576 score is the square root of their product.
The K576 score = 198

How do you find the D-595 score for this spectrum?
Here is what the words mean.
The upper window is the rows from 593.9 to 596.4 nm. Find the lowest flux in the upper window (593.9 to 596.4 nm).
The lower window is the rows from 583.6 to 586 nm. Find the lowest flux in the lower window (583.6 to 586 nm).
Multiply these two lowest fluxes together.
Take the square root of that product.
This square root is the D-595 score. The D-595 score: 14.0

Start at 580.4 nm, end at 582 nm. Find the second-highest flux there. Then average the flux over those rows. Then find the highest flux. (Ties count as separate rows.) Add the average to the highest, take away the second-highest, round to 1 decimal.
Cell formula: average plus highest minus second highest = 14.6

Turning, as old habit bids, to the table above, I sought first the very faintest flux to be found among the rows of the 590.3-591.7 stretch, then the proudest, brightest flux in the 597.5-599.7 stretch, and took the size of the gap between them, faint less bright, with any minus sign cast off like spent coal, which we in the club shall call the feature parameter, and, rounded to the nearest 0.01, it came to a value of 0.25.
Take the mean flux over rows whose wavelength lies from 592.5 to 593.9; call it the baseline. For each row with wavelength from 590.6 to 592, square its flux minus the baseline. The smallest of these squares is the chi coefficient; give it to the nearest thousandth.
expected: 0.001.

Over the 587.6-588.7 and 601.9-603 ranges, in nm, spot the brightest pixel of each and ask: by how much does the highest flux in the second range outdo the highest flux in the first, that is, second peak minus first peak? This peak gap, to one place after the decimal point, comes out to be -0.1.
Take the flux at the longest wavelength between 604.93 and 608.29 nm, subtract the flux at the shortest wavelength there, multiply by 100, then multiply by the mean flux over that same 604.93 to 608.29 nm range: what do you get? -95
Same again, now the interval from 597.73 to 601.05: -343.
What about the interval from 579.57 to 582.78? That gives 57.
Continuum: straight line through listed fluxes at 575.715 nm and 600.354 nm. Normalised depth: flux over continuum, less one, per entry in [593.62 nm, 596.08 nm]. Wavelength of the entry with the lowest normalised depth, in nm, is 594.850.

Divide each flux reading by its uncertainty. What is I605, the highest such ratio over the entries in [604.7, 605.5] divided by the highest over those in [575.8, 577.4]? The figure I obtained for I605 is 1.10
